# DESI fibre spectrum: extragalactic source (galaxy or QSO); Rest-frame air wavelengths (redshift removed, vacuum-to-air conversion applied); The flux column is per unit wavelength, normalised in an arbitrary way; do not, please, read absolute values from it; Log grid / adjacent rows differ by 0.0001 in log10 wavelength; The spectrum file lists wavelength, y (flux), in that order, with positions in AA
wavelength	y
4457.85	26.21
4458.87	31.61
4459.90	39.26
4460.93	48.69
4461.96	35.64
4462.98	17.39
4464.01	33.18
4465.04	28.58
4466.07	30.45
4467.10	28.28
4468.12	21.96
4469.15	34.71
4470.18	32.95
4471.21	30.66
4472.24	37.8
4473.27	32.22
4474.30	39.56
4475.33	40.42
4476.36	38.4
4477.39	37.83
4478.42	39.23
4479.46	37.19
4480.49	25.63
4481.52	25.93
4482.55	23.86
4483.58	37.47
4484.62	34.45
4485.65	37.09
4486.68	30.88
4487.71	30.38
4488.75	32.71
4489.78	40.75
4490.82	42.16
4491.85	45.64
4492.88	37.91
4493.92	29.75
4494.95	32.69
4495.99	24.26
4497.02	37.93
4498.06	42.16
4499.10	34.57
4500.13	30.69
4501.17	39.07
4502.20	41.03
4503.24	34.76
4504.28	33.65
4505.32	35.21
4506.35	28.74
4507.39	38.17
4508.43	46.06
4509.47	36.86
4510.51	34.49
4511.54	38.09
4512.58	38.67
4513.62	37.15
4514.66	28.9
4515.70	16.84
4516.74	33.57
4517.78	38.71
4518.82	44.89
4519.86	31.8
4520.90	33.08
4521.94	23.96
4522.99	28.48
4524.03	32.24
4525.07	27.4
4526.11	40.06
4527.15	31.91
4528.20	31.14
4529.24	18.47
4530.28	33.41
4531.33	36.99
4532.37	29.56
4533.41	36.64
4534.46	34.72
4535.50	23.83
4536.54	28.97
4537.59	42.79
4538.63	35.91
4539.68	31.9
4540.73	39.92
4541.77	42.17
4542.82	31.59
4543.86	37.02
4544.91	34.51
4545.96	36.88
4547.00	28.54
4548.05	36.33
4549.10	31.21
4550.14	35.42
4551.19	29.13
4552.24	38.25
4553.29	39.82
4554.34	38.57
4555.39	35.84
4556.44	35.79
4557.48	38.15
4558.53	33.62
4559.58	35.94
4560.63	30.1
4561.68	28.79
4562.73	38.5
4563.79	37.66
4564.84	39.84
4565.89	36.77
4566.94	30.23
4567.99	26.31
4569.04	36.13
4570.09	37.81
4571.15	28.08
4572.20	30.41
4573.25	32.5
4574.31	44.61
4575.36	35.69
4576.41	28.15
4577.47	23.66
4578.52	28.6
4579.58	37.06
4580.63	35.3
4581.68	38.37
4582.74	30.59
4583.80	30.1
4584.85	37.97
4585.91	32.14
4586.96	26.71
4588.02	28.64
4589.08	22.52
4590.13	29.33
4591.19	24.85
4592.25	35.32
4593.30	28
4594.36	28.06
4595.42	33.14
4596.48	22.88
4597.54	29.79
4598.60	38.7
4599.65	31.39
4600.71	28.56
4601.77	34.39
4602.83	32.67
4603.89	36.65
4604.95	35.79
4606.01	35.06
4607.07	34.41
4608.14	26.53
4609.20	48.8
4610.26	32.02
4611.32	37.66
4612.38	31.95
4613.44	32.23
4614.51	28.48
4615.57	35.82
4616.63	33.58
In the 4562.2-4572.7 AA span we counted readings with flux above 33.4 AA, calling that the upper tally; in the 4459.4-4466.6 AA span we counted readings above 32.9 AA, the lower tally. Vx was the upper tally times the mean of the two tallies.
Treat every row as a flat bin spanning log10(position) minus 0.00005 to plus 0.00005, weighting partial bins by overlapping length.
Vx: 30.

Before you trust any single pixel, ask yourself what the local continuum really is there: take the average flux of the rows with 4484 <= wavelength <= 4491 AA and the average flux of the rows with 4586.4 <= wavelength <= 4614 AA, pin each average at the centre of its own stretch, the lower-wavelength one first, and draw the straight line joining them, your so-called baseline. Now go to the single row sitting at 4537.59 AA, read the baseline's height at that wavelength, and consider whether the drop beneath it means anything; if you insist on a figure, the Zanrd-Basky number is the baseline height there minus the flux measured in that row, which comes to -9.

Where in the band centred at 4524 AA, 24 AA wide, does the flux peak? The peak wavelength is 4518.82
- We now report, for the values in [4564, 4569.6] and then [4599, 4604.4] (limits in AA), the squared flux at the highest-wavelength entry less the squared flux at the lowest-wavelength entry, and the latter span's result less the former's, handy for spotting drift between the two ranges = 640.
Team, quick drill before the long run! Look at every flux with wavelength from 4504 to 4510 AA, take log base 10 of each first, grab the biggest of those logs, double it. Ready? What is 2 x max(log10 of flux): 3.33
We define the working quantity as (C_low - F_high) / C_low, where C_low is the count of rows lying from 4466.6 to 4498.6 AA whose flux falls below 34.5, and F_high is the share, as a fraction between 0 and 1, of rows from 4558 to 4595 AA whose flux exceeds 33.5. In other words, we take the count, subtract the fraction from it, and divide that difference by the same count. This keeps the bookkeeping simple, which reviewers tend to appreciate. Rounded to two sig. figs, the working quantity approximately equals 0.97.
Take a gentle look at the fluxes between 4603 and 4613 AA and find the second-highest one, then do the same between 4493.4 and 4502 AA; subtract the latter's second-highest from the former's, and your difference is -1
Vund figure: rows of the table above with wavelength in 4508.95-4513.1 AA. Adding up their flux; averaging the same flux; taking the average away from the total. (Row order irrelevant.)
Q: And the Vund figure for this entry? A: 111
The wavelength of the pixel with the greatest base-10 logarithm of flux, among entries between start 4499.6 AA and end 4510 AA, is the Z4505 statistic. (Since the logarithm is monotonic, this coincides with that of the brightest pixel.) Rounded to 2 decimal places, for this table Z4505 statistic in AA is 4508.43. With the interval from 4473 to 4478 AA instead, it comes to 4475.33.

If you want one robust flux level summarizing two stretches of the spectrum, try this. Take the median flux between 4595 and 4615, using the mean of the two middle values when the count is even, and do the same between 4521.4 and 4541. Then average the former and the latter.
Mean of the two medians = 32.3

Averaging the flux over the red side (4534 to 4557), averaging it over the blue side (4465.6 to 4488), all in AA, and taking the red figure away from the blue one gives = -1.9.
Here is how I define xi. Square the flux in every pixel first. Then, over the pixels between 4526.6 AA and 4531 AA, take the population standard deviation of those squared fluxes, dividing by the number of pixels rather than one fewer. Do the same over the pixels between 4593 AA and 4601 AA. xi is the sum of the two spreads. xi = 573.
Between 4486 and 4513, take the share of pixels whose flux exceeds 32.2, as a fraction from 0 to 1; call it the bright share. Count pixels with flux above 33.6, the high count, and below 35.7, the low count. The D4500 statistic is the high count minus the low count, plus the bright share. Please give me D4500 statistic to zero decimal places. 6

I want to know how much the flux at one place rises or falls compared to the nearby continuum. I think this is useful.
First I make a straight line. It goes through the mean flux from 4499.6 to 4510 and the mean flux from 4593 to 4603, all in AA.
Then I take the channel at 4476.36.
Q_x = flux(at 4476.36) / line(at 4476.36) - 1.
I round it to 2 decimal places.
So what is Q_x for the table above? 0.01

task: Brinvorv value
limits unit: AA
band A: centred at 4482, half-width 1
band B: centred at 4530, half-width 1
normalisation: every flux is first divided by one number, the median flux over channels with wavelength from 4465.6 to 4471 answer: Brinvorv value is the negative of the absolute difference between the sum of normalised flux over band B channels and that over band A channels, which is -0.07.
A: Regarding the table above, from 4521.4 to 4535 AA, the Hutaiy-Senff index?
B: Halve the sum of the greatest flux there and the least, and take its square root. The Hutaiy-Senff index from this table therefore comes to 5.41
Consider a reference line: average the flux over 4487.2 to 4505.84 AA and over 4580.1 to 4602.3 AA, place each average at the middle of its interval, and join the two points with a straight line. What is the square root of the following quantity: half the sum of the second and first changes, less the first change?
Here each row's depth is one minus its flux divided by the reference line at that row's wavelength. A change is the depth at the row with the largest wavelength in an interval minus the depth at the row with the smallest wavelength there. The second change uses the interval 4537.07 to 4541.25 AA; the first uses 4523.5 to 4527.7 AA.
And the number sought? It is 0.19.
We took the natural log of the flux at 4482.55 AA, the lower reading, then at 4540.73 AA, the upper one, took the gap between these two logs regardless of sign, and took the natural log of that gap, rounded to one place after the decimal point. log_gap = -0.7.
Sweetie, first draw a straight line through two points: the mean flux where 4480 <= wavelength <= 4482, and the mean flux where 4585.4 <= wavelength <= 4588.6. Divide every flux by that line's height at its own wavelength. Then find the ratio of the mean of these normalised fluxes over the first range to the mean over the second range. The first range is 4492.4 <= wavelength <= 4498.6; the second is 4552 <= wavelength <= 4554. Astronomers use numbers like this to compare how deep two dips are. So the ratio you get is 0.93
